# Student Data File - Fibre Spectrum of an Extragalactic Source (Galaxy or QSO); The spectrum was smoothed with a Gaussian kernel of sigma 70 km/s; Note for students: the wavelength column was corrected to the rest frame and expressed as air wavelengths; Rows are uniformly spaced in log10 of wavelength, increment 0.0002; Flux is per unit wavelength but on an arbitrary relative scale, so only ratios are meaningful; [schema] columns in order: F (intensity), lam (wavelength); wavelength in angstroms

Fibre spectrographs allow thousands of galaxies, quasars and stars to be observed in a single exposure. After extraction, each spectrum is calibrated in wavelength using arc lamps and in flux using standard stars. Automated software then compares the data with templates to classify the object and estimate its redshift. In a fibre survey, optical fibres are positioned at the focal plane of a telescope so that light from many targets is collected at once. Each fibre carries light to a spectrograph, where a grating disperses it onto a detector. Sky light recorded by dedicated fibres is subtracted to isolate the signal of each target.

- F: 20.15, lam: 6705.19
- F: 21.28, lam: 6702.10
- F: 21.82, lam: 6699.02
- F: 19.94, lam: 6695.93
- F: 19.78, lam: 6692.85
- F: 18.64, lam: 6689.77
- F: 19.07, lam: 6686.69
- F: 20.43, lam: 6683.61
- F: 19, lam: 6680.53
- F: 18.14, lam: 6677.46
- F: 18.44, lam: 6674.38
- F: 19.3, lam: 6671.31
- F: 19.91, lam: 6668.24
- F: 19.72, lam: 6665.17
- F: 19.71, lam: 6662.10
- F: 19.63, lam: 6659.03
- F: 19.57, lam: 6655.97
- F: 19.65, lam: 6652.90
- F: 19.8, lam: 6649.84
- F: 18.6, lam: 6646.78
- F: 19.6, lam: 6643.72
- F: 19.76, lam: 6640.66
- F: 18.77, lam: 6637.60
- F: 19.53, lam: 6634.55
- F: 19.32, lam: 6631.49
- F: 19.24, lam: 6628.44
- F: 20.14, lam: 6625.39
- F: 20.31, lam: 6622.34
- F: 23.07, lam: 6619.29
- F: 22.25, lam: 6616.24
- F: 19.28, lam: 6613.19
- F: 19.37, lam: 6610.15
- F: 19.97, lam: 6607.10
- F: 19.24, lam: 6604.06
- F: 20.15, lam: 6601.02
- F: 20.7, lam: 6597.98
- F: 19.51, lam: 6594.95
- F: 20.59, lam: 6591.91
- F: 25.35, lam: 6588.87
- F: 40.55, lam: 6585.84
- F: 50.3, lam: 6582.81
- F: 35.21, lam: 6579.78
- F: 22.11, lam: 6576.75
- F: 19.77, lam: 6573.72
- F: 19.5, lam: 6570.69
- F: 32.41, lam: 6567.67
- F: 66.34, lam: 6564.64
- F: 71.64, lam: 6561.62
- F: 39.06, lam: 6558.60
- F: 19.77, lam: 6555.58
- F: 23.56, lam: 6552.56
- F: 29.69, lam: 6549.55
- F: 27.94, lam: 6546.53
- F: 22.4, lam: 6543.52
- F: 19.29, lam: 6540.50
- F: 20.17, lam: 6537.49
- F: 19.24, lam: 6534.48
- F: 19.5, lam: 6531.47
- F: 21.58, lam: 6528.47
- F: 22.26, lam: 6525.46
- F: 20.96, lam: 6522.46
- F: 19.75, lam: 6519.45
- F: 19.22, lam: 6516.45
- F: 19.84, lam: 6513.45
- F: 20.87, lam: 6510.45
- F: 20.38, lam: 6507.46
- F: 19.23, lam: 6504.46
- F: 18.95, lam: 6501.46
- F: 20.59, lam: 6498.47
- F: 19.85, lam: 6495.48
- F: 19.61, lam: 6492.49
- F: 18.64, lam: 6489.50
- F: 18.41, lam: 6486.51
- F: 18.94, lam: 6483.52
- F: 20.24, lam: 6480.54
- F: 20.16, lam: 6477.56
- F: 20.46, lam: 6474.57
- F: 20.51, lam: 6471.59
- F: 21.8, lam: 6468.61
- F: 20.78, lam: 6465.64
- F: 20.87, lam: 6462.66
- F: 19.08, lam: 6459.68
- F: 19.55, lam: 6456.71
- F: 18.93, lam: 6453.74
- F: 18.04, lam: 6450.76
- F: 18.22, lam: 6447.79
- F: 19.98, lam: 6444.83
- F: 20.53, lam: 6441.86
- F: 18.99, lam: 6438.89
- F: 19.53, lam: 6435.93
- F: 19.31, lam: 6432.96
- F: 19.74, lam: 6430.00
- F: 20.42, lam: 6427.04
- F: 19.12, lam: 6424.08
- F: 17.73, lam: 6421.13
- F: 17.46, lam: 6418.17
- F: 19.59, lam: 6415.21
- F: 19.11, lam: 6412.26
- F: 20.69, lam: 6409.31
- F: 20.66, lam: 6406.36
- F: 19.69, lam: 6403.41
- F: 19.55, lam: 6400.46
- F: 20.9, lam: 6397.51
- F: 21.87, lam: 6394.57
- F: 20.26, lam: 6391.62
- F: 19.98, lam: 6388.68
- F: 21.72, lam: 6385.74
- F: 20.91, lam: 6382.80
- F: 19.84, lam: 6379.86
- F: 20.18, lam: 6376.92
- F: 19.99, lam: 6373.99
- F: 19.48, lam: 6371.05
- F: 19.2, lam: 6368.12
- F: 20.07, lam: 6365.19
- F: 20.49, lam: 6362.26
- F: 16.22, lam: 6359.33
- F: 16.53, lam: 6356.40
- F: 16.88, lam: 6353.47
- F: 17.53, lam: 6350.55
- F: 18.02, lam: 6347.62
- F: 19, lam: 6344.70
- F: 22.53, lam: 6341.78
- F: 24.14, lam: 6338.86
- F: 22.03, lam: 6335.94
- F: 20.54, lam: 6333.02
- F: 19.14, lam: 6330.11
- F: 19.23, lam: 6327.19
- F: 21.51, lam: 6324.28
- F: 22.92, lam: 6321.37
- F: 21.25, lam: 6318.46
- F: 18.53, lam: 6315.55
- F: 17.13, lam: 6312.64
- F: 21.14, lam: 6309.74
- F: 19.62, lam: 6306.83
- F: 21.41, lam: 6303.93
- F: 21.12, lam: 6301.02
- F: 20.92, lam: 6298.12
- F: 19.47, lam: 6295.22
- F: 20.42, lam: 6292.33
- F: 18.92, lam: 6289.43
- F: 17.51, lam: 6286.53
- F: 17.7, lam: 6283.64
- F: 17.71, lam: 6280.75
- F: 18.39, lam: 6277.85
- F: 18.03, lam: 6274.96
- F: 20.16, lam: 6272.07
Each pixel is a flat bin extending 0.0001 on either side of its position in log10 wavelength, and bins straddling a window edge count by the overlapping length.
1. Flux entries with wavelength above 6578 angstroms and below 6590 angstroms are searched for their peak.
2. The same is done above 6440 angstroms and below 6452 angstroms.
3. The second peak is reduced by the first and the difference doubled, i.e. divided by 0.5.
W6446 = -60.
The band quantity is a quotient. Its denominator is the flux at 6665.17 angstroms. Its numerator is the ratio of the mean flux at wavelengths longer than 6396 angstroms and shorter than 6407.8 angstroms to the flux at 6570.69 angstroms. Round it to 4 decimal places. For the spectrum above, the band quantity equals 0.0525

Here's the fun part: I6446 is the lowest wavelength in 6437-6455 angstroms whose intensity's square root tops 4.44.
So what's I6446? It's 6441.86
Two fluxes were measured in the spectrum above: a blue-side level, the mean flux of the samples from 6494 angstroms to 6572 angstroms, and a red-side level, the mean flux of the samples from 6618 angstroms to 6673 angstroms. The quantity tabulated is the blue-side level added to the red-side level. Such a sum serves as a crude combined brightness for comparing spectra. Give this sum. 46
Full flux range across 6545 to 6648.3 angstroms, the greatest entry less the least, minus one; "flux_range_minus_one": 52.0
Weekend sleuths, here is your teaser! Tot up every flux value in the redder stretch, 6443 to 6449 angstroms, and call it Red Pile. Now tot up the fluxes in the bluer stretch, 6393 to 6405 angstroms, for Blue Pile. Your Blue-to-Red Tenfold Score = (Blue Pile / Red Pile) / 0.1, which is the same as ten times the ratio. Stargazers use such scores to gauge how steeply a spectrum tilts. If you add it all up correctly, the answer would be 21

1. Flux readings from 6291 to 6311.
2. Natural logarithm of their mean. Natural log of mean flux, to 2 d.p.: 3.02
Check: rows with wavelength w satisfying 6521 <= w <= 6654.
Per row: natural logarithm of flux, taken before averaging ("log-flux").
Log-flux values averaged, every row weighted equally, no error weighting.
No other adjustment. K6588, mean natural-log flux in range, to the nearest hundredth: 3.16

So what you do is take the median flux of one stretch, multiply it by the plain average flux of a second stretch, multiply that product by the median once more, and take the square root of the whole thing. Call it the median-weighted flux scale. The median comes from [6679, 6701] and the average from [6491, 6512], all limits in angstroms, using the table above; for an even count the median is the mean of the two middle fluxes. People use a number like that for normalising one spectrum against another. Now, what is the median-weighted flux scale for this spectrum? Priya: 88.3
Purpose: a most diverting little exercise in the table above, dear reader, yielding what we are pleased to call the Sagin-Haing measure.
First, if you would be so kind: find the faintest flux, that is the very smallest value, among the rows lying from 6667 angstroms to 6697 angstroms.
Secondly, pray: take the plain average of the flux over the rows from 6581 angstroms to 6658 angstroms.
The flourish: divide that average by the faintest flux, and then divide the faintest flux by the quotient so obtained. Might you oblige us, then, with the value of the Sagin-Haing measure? 14.8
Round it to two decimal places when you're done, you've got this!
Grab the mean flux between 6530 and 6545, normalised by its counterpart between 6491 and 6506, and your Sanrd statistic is 1.02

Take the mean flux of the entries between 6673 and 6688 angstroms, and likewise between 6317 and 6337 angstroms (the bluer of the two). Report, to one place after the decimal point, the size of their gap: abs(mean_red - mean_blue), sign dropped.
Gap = 1.9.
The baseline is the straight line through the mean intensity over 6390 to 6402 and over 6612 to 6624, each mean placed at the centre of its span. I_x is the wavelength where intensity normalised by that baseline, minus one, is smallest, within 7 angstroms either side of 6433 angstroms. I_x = 6438.89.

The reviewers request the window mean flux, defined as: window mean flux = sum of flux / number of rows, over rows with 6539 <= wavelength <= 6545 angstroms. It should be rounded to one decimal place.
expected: 20.8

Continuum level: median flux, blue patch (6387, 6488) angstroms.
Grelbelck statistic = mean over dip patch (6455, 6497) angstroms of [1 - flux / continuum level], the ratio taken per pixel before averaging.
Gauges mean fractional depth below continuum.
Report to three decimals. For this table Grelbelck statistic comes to -0.010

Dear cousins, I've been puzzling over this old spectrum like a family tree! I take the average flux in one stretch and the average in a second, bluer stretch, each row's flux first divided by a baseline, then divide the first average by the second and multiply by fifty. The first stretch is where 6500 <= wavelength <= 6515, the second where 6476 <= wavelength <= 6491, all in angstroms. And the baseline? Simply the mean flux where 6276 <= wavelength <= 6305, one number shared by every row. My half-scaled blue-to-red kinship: 51.5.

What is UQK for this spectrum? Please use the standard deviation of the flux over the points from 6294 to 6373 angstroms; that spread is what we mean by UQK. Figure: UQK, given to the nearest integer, 2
